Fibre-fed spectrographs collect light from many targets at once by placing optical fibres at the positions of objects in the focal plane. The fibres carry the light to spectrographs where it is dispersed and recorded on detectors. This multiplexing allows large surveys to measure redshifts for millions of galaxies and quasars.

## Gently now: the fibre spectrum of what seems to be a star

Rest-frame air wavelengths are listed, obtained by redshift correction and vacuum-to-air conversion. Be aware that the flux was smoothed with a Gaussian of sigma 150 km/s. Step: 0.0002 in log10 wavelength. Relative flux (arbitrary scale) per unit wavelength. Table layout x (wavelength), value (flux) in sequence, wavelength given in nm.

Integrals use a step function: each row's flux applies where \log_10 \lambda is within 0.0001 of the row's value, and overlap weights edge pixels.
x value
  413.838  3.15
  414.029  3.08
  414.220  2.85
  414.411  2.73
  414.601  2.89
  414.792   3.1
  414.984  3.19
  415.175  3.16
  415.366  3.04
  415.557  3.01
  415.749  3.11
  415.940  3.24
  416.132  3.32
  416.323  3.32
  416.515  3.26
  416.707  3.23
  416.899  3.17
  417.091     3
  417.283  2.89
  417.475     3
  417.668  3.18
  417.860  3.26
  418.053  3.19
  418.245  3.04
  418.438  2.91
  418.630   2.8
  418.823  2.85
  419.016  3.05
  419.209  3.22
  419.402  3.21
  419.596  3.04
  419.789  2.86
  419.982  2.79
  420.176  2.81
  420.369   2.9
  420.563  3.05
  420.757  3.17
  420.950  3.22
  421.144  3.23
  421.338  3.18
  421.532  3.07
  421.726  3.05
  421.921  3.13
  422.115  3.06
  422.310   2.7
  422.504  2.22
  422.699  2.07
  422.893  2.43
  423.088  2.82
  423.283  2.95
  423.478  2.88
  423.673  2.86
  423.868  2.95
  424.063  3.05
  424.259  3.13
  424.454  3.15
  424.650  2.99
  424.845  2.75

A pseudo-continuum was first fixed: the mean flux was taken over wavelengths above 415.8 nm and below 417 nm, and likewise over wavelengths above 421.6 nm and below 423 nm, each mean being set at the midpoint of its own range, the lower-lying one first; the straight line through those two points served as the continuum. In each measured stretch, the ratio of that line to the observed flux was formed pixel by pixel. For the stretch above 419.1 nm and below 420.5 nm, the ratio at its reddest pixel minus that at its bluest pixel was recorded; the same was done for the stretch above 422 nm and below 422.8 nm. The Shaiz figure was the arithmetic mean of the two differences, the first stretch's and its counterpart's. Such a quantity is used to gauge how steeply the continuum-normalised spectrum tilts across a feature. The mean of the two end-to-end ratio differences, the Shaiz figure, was 0.23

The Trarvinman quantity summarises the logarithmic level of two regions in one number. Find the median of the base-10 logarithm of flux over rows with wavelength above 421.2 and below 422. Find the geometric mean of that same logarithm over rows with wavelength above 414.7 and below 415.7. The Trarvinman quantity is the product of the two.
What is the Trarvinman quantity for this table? 0.2413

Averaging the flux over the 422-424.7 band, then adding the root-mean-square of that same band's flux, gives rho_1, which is 5.6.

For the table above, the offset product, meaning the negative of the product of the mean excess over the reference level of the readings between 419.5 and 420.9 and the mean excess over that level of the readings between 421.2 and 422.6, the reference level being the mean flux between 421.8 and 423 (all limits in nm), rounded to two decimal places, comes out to -0.11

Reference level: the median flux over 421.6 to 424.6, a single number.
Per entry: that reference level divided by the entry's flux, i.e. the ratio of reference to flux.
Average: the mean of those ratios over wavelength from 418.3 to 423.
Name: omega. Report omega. 1.02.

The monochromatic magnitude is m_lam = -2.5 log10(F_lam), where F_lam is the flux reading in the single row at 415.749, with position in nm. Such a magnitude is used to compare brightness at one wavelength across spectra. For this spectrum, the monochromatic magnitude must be -1.232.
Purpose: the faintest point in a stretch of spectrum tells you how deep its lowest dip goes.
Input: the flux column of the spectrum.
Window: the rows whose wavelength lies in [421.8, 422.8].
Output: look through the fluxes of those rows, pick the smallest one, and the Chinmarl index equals 2.07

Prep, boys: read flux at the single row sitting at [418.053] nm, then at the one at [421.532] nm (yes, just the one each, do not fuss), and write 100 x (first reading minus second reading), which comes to 12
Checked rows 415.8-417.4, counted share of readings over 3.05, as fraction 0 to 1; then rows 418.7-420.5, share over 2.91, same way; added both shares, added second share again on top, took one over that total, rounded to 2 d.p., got 0.61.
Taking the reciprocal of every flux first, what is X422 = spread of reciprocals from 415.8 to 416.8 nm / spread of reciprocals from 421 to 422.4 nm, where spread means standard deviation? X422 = 0.20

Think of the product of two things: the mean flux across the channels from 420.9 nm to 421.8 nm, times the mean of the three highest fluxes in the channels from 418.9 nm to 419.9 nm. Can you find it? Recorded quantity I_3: 10.0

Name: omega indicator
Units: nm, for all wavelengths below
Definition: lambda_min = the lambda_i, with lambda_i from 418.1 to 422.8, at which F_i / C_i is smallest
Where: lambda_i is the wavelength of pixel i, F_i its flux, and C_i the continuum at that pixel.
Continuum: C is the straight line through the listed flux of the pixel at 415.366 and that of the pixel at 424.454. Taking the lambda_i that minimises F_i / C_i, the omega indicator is 422.699 nm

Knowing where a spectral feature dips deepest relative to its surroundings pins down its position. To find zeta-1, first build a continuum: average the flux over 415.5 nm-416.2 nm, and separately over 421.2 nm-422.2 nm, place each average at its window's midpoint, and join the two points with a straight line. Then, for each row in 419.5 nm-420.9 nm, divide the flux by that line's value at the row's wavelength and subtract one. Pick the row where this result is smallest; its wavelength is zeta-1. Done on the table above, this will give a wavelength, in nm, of 419.982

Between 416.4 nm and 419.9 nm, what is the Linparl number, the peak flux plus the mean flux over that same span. 6.32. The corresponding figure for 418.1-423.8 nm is 6.15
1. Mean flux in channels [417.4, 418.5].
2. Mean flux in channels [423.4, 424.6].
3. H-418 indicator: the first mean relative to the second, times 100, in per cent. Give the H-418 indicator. 103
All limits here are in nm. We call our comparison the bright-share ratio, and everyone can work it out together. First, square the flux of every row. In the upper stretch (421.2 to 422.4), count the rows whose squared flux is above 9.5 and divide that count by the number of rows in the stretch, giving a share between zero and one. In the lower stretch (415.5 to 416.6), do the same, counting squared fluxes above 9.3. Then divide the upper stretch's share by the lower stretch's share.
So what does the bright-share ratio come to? 0.4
